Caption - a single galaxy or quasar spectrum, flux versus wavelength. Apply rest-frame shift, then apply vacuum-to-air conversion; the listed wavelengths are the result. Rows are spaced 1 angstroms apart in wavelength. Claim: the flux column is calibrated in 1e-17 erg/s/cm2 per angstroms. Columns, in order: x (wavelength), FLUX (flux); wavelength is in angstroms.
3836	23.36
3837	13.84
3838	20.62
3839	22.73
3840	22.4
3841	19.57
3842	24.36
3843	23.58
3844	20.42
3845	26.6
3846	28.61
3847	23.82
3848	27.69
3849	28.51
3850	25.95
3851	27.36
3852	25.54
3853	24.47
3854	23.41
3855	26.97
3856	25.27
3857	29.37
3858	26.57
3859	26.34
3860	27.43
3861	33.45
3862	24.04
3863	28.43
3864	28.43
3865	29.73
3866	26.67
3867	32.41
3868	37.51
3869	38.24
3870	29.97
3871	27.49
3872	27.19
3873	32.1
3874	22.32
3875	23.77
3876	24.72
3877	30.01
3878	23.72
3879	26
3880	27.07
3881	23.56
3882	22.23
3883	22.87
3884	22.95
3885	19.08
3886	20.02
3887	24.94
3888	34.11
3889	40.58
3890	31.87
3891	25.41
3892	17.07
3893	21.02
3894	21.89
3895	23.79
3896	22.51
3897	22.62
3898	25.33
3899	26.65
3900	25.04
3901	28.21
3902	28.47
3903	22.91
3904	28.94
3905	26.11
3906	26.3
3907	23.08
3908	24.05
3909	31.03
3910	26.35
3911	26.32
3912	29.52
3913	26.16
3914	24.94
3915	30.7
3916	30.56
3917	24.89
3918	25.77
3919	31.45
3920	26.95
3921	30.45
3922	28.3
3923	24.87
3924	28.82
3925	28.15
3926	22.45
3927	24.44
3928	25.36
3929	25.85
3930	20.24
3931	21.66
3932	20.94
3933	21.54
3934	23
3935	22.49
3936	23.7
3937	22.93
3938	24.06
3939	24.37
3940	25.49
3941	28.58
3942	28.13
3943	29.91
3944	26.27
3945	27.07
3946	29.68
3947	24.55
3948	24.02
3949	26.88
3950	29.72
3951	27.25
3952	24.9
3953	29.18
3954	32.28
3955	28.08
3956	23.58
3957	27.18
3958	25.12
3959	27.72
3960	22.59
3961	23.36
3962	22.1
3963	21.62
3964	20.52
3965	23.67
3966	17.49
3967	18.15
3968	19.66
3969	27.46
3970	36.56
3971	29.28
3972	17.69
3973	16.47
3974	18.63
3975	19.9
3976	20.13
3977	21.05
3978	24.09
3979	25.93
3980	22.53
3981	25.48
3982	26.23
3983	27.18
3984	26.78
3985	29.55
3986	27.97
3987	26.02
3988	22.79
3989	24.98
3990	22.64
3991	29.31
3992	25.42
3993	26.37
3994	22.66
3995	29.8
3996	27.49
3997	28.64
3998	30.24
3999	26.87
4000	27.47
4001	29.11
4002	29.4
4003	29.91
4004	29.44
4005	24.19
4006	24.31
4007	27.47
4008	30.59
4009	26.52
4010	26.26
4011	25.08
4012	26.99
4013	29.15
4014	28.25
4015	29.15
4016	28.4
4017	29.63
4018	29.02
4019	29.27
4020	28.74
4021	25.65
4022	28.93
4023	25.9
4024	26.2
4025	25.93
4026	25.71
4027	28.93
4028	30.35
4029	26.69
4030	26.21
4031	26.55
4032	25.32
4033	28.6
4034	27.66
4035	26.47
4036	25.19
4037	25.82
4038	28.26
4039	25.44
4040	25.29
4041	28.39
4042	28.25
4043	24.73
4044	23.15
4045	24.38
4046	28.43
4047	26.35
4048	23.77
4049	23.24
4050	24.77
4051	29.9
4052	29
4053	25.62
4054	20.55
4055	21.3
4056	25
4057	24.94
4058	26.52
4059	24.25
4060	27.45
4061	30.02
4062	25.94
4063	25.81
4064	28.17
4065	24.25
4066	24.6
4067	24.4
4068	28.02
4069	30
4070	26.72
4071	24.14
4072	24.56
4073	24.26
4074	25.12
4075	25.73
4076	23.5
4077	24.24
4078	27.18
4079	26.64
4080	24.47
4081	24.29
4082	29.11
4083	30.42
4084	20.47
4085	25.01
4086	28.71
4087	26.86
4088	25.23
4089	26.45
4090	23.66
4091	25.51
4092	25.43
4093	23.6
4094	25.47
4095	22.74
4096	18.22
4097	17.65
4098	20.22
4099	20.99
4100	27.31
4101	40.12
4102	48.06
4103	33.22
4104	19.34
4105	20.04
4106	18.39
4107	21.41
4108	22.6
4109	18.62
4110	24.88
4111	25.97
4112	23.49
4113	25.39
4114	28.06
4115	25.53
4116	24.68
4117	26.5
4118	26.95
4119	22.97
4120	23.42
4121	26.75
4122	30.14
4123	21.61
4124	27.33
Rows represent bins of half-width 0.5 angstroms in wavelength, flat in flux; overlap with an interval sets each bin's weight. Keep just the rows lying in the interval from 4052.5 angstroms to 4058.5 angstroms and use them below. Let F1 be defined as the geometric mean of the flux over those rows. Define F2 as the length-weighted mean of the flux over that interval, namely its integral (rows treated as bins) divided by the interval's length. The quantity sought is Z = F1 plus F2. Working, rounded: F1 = 23.9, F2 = 24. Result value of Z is 48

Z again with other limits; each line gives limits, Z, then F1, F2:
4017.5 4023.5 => 56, 27.9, 28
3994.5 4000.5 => 57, 28.4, 28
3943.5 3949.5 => 53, 26.3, 26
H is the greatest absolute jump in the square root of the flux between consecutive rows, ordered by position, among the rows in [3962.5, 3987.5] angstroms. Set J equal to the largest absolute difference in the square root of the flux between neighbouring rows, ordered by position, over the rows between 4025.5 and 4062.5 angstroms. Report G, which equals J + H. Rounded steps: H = 1.21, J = 0.5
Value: 1.7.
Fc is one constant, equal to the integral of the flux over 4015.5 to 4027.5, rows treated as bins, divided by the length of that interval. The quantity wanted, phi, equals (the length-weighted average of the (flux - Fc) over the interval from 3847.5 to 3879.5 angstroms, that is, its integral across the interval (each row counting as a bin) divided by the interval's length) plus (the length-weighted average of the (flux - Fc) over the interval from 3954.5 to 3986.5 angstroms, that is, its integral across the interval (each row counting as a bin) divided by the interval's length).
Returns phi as -3.7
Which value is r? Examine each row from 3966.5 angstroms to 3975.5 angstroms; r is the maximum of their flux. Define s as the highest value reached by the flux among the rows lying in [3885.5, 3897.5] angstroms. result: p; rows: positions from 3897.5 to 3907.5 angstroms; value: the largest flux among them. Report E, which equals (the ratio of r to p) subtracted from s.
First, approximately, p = 28.94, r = 36.56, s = 40.58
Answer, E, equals 39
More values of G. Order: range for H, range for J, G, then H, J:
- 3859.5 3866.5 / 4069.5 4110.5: 2.2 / 0.88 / 1.4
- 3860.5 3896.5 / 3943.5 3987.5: 2.1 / 0.94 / 1.2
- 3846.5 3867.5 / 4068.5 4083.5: 1.3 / 0.88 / 0.5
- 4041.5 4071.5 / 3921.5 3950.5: 1.1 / 0.53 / 0.6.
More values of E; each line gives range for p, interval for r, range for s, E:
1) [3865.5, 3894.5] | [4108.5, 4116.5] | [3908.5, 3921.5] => 31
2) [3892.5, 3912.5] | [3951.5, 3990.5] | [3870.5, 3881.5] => 31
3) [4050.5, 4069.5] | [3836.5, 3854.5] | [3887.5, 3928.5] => 40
